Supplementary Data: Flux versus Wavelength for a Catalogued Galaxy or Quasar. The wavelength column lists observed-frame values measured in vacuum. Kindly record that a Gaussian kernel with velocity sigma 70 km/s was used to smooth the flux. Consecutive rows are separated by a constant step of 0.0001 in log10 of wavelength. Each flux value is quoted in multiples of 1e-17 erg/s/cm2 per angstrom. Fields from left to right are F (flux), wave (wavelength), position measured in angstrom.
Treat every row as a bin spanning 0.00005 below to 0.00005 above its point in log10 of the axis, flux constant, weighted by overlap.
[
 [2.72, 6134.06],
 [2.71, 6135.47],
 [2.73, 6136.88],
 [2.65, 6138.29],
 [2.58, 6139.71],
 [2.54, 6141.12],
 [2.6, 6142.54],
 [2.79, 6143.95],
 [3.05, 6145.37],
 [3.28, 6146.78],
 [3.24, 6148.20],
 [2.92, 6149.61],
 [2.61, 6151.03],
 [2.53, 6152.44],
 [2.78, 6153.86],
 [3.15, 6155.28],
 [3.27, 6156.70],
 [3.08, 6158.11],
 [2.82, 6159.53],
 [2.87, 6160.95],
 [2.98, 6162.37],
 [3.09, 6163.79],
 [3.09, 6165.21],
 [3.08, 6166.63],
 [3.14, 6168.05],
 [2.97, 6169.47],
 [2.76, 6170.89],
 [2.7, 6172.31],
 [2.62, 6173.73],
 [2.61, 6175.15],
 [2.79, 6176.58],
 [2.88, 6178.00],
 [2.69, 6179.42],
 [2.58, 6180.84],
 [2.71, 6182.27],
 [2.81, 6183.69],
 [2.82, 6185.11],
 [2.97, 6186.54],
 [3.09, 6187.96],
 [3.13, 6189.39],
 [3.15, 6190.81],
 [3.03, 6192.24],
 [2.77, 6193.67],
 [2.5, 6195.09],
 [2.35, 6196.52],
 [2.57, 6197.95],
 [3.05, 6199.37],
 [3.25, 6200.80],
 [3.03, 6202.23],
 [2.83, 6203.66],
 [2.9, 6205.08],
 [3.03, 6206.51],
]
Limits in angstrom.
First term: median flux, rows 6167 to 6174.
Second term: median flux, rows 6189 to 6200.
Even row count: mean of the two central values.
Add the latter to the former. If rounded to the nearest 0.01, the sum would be 5.66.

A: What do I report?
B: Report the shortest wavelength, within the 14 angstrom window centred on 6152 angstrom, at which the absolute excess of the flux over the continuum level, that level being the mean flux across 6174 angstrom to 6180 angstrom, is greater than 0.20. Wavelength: 6145.37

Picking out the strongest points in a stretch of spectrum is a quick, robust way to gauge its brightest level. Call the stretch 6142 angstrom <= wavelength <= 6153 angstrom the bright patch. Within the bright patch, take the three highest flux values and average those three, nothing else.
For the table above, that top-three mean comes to 3.19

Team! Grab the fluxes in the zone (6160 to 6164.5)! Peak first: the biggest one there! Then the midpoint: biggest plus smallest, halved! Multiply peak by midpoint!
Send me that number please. 9.2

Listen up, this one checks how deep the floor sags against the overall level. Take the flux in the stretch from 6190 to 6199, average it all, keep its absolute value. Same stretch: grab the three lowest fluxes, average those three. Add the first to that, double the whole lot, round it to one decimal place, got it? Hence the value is 10.4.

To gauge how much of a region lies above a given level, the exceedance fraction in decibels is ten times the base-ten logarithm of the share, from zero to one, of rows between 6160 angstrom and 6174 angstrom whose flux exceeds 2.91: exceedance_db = -2.2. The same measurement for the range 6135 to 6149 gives -5.2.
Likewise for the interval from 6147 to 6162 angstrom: -3.0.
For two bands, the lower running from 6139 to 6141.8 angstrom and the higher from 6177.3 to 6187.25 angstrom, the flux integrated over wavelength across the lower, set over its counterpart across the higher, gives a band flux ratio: 0.26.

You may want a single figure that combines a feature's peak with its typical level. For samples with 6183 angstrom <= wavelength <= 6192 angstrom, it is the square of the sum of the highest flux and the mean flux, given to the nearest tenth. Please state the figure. 37.8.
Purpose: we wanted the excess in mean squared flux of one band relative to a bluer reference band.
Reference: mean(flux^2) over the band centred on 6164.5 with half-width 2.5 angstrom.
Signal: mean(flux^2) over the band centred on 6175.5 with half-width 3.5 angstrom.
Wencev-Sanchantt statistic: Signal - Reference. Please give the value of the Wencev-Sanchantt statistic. -2.0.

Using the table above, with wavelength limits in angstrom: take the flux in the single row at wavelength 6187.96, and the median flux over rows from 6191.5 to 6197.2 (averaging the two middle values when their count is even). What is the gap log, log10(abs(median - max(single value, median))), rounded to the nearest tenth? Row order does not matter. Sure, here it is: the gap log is -0.3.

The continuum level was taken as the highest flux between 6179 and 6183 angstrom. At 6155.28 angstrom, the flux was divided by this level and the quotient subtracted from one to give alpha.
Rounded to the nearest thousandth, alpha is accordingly -0.162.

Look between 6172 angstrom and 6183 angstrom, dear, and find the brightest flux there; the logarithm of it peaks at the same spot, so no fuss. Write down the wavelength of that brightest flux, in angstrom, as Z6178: 6178.00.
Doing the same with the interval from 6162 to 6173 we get 6168.05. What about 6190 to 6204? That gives 6200.80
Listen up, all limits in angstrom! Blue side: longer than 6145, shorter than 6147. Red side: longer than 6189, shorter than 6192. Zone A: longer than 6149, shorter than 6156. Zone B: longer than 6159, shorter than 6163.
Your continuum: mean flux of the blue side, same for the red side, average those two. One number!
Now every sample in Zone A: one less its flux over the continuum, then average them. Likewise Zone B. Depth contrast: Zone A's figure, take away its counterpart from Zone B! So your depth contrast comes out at 0.03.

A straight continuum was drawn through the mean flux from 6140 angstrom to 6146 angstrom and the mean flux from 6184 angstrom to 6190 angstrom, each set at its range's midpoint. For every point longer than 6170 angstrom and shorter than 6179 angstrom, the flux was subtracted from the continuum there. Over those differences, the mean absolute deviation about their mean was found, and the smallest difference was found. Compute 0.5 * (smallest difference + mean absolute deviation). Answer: 0.07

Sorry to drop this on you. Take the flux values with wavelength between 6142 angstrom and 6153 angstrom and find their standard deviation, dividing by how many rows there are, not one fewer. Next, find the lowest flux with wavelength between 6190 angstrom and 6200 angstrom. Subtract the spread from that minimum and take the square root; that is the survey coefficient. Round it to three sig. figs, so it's 1.44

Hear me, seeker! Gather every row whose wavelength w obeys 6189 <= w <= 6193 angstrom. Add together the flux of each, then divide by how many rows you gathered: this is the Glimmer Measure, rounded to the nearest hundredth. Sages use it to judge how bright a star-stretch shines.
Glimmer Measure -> 3.10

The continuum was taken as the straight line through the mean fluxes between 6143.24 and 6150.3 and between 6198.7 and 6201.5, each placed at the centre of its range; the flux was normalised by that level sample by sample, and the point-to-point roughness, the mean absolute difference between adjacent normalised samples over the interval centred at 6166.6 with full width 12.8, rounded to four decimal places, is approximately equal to 0.0297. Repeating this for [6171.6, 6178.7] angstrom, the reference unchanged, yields 0.0290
